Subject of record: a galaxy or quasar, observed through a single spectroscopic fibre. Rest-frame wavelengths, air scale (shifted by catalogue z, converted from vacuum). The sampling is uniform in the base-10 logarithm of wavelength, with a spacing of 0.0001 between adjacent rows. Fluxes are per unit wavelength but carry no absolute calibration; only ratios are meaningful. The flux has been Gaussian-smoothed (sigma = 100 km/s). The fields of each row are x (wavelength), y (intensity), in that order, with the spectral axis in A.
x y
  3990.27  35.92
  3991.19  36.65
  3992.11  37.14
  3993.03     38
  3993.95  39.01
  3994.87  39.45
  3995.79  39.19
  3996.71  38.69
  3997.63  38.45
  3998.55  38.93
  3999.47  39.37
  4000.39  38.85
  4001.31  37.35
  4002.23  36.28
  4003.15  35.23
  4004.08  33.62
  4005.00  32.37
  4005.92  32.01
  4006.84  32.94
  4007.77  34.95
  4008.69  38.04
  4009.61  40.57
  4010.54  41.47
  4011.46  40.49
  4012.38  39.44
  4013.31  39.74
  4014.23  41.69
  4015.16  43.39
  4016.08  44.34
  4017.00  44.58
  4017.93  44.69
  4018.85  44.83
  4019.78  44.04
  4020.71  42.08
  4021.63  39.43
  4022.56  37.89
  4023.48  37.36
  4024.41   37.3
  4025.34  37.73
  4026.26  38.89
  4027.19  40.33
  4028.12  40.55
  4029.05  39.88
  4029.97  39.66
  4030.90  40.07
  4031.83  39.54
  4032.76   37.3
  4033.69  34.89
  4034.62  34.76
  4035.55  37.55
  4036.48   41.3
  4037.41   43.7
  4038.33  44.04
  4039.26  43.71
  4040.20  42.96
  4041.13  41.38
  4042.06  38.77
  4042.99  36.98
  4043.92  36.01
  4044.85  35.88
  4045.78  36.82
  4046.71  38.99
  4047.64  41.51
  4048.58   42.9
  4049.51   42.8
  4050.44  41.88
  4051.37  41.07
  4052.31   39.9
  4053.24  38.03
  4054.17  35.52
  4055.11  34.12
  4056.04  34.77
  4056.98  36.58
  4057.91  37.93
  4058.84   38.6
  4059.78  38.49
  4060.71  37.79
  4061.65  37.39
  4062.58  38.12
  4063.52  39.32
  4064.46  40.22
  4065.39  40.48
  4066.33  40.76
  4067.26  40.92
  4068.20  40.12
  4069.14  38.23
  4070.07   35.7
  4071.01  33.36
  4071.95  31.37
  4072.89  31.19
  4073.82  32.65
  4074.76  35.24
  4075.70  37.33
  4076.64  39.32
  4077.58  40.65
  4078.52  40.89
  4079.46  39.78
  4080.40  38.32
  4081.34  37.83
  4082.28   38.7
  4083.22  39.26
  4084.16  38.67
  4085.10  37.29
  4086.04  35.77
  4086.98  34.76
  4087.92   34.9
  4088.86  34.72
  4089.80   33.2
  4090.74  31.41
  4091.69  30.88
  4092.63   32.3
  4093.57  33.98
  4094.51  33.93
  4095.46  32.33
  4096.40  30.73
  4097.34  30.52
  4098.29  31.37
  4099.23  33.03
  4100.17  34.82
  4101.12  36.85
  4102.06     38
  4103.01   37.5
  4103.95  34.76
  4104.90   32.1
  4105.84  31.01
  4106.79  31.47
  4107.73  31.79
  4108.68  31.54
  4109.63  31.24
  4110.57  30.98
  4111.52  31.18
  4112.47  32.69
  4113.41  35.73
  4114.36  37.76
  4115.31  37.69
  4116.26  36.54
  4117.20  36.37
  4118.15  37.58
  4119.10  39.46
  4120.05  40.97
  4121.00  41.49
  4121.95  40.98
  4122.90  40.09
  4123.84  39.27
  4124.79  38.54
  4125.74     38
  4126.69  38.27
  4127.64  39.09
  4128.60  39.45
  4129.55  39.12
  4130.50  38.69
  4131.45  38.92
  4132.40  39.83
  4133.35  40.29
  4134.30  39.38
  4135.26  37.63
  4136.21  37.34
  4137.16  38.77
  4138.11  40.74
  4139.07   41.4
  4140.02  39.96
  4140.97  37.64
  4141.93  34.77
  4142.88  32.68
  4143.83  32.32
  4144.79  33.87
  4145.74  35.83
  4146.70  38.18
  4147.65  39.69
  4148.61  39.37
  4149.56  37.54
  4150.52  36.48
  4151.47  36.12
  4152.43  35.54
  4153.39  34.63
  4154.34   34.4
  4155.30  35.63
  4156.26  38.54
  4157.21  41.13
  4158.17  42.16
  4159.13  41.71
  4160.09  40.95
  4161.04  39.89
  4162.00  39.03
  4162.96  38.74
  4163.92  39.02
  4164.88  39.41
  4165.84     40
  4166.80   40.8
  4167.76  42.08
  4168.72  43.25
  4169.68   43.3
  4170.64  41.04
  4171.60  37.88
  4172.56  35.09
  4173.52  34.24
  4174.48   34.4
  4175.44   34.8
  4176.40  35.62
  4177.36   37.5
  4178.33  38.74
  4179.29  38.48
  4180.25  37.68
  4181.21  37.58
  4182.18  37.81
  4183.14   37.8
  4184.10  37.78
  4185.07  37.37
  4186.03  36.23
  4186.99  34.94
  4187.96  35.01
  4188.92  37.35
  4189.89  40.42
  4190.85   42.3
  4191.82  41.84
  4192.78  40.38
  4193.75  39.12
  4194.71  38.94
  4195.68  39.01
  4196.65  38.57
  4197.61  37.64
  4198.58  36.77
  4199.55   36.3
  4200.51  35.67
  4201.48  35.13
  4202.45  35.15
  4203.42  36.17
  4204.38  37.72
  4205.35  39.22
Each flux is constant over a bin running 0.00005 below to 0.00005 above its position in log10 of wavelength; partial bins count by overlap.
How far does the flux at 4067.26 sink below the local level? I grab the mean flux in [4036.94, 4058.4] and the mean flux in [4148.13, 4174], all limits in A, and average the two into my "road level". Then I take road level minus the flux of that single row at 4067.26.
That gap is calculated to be -1.8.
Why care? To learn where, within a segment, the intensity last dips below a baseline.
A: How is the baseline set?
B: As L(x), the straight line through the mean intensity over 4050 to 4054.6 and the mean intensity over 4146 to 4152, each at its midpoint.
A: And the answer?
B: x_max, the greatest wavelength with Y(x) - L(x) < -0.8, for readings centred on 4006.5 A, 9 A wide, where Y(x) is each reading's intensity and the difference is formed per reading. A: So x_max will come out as 4008.69 A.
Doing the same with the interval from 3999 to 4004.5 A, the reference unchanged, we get 4004.08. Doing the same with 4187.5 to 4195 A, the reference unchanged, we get 4187.96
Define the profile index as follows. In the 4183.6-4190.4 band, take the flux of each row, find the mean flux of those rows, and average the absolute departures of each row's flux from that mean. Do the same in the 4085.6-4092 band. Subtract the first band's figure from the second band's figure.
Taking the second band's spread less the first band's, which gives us 0.18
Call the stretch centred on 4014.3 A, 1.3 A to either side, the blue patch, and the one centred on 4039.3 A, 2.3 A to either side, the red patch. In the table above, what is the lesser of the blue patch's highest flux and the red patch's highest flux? 43.4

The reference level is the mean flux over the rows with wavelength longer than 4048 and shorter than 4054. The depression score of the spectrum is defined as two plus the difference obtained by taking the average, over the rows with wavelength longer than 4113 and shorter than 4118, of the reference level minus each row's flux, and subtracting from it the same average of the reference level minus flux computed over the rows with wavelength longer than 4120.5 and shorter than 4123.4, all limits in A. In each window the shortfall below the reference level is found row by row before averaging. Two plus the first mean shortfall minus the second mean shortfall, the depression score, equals 6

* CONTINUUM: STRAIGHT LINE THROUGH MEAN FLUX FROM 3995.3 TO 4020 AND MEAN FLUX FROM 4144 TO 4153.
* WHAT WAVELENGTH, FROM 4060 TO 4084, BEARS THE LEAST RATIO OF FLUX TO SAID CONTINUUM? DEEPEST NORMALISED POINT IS 4072.89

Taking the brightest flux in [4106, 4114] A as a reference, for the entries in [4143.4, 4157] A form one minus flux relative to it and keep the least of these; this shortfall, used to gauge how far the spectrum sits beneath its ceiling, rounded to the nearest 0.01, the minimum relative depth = -0.11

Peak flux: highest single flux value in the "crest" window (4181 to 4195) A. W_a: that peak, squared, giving 1789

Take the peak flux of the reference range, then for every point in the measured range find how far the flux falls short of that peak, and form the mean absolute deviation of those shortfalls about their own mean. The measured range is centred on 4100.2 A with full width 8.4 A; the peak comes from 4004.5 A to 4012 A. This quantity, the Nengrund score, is 2.5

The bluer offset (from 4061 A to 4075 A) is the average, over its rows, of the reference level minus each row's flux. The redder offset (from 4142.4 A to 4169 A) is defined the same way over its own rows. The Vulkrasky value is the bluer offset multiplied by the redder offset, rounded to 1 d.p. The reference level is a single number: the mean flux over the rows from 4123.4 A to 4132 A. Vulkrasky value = 1.2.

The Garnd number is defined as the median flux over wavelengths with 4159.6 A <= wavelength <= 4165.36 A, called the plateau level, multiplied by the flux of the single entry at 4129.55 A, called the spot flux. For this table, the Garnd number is 1534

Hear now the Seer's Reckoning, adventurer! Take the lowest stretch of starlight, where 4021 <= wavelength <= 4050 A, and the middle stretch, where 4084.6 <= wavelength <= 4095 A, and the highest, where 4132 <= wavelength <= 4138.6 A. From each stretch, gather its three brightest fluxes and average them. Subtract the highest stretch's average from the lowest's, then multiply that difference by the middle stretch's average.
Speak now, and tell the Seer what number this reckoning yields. 127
